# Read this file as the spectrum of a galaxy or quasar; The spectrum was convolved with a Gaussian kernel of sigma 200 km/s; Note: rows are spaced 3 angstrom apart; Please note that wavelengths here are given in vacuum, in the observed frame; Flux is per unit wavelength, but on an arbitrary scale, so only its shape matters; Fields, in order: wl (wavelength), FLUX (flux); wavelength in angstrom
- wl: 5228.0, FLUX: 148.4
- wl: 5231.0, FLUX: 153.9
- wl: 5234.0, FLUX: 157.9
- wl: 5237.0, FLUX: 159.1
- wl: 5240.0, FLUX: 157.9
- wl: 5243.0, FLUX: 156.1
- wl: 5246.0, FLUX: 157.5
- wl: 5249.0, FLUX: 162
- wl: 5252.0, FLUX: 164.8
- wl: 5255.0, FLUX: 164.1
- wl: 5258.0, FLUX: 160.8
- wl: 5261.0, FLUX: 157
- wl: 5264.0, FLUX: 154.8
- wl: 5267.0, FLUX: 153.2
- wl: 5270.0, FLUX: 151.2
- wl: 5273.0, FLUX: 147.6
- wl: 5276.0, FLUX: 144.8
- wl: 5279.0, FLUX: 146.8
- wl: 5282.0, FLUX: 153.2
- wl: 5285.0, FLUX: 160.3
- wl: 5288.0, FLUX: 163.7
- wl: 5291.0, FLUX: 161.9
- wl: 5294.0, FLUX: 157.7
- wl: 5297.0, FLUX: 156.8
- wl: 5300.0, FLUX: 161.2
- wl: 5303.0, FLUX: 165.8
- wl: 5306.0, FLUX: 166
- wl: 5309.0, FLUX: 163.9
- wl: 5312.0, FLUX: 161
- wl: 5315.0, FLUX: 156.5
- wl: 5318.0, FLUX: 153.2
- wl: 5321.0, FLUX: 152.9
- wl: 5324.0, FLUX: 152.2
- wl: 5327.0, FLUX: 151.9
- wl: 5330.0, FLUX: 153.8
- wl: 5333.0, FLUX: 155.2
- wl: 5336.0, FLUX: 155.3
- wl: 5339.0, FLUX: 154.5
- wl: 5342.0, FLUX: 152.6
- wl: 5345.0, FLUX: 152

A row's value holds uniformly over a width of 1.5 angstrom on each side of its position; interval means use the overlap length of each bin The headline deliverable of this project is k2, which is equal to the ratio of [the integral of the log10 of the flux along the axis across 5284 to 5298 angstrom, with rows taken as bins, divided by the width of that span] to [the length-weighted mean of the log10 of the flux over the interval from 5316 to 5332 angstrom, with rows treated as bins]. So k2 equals 1.01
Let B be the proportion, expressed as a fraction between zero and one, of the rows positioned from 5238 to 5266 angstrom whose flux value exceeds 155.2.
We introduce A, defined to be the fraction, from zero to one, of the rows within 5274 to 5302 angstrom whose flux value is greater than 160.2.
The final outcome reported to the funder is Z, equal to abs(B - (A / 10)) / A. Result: 1.90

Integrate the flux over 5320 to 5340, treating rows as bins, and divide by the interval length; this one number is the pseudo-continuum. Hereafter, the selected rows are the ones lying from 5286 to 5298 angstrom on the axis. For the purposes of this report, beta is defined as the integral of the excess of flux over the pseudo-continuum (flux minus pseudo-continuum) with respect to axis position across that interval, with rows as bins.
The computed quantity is 78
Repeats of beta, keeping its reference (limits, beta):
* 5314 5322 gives 4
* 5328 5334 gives 3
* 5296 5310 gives 129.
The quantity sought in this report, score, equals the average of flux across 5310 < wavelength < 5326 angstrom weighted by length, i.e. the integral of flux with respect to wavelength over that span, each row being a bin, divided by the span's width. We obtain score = 155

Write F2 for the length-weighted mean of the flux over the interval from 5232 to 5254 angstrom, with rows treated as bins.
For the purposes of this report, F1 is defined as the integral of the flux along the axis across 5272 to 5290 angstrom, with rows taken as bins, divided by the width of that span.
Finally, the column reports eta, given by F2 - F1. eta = 6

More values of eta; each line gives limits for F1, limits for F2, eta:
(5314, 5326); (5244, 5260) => 8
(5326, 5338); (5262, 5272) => -1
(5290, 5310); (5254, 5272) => -5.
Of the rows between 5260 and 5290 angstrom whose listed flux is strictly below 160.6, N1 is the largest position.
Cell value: 5285.0 angstrom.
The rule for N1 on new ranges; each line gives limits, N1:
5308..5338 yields 5336.0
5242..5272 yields 5270.0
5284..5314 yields 5297.0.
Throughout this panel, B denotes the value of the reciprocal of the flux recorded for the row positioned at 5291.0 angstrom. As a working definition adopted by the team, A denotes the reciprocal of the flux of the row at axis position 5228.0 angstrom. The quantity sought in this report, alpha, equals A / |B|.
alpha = 1.09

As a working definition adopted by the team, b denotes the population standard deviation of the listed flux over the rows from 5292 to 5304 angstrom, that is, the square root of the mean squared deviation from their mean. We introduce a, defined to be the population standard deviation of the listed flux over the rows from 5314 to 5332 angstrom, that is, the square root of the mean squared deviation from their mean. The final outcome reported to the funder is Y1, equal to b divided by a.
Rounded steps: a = 1.5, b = 4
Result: 2.3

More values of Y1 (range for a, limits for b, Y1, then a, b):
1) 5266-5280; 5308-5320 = 1.3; 3.1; 4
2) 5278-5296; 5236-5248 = 0.2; 5.7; 1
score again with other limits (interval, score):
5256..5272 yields 155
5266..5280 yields 149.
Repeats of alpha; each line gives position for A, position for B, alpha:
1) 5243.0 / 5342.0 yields 0.98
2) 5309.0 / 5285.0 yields 0.98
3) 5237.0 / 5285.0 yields 1.01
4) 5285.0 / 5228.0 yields 0.93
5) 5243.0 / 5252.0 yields 1.06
